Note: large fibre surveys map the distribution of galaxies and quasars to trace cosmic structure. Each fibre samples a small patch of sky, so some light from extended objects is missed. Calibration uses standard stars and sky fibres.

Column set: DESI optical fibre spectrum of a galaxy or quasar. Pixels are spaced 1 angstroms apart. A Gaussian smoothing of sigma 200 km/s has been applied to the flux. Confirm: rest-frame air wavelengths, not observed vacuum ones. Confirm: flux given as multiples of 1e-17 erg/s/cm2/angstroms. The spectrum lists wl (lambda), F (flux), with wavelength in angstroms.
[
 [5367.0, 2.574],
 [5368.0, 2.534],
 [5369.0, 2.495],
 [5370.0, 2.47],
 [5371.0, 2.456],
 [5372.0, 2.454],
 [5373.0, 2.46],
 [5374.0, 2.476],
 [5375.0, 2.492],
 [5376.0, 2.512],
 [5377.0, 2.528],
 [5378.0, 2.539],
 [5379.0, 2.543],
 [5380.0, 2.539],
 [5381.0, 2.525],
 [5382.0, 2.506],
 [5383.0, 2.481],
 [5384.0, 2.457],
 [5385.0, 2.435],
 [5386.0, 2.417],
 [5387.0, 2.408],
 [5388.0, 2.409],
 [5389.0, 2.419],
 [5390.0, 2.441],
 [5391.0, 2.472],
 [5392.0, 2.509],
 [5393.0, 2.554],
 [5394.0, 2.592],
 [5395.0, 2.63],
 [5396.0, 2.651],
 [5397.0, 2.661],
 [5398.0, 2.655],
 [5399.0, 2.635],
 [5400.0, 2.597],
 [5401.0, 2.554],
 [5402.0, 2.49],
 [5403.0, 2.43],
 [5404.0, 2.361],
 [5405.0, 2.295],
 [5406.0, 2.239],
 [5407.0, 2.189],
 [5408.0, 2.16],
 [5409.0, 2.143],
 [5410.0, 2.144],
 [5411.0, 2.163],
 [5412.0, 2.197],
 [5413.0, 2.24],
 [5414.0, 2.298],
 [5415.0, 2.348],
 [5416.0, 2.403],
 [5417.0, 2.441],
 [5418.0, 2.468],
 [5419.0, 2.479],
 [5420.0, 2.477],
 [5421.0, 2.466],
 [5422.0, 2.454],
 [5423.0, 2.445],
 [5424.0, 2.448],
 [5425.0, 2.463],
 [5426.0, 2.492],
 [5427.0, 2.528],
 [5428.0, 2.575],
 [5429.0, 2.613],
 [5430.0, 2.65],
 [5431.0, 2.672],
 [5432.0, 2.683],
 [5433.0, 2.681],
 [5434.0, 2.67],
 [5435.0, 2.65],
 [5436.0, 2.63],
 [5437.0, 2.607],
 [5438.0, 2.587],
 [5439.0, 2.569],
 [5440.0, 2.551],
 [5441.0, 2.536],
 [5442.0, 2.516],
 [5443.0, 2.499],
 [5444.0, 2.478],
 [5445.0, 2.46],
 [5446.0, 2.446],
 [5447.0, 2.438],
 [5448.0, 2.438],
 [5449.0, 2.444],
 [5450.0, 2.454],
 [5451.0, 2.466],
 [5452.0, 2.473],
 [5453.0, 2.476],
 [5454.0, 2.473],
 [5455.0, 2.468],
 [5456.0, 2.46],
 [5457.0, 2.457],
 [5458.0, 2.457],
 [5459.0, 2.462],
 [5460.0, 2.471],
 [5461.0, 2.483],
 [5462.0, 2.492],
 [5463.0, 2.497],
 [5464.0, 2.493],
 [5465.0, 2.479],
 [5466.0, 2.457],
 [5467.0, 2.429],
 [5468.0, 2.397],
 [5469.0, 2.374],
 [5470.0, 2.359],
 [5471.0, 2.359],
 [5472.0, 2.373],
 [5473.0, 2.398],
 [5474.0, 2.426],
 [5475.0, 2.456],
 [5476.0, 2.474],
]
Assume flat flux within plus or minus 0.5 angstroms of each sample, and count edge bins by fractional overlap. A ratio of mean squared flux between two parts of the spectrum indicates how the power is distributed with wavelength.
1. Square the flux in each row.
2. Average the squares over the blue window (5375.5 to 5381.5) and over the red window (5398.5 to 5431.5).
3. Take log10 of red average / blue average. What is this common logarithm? -0.04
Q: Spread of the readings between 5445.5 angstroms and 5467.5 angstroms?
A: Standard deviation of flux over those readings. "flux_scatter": 0.02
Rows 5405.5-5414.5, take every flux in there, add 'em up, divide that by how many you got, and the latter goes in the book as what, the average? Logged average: 2.20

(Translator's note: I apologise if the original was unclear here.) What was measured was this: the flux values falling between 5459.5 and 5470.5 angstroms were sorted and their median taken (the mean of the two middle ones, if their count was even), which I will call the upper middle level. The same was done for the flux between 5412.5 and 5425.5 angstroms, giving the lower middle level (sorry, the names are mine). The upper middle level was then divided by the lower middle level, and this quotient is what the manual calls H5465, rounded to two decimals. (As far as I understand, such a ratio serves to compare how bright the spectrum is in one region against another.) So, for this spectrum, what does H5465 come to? 1.01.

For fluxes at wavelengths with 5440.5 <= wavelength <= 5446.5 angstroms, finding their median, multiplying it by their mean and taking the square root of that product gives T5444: 2.49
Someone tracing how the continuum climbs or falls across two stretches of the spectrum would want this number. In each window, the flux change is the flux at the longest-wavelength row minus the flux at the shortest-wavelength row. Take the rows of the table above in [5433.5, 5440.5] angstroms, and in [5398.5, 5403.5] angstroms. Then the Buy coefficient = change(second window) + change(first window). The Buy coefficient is -0.32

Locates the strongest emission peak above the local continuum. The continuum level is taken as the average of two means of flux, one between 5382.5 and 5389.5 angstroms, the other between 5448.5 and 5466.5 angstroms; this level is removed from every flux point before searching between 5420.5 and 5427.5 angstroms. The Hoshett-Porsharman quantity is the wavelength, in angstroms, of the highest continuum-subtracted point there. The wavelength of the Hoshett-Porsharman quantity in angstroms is 5427.0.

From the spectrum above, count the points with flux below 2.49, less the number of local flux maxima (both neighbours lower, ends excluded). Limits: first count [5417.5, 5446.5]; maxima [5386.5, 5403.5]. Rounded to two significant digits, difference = 10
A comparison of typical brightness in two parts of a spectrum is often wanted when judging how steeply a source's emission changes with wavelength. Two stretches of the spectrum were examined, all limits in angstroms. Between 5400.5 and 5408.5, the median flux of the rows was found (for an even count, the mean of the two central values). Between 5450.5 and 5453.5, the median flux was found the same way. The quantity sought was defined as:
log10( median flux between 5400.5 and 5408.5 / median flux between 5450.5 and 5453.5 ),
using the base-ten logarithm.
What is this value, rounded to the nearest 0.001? -0.026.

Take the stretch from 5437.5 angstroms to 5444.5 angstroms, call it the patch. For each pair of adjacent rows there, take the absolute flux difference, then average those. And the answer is 0.018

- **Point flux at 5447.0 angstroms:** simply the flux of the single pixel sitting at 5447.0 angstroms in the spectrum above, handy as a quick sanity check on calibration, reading 2.438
